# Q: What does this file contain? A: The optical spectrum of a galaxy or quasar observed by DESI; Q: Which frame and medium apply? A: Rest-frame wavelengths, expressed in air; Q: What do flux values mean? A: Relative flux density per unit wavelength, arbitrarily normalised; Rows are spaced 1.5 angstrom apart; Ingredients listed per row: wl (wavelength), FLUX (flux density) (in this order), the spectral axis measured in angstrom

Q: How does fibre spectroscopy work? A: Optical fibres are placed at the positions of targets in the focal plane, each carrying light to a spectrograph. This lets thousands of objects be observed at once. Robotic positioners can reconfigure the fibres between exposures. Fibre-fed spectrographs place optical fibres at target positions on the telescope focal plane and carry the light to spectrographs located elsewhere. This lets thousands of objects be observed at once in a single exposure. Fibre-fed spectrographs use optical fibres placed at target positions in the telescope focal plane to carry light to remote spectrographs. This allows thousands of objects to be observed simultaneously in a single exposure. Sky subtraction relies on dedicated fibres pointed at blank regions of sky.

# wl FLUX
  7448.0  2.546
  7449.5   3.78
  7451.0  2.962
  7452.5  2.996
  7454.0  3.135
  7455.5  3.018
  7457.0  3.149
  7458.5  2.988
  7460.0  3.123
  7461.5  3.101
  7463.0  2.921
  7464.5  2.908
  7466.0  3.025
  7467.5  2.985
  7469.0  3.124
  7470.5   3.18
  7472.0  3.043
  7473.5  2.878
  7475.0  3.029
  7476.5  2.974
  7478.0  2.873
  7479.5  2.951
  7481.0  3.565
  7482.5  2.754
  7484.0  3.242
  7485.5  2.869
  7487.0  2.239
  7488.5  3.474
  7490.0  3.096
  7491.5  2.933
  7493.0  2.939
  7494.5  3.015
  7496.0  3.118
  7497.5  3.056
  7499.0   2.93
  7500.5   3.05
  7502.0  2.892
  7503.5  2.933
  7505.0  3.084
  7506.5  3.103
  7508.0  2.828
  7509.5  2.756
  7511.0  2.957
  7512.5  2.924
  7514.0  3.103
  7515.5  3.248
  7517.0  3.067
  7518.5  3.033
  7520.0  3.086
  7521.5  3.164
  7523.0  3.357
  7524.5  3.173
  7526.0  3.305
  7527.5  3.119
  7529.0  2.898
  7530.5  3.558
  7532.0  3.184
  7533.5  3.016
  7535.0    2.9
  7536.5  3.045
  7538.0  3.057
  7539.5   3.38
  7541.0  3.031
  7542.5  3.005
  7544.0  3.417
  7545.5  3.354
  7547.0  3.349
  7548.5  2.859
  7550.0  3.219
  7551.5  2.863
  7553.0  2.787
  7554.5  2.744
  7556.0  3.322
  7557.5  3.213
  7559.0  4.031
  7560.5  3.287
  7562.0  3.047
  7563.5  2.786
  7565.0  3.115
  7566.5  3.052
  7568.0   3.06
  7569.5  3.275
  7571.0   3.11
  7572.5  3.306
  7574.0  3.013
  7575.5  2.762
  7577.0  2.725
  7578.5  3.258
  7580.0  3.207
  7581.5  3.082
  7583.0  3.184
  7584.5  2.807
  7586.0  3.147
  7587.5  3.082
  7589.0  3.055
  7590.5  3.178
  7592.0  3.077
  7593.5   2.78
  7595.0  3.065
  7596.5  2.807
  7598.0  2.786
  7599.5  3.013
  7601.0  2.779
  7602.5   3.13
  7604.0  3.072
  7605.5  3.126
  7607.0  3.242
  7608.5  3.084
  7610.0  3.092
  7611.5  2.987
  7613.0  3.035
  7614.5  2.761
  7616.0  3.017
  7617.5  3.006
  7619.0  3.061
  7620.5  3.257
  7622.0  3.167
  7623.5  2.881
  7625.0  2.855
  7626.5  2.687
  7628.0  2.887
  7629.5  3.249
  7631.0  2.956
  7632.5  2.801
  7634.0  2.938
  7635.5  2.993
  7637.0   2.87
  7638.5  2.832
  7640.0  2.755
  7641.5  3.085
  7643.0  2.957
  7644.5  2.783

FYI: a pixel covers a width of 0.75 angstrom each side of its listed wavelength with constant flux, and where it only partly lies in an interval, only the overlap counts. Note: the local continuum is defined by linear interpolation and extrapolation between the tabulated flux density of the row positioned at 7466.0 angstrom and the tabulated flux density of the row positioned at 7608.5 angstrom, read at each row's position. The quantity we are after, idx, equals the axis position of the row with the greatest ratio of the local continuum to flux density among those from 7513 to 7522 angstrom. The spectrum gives 7518.5 angstrom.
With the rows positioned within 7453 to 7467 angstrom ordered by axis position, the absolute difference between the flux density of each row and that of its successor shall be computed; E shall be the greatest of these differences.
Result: 0.2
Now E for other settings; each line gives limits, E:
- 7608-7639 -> 0.4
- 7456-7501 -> 1.2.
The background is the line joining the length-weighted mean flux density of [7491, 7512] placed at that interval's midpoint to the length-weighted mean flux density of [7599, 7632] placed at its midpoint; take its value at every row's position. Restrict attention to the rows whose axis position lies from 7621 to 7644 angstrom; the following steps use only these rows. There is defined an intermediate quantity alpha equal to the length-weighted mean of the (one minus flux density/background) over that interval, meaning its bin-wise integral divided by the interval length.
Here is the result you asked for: 0.03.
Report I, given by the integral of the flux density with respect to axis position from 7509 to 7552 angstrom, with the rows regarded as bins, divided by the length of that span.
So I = 3.12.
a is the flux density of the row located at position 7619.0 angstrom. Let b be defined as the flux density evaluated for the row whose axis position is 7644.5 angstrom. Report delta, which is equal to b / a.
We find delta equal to 0.91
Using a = 3.061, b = 2.783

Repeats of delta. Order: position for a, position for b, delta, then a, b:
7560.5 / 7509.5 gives 0.84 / 3.287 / 2.756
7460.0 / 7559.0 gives 1.29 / 3.123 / 4.031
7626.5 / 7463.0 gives 1.09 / 2.687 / 2.921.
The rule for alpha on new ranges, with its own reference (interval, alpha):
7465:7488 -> -0.01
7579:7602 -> 0.00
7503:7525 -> -0.03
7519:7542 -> -0.06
